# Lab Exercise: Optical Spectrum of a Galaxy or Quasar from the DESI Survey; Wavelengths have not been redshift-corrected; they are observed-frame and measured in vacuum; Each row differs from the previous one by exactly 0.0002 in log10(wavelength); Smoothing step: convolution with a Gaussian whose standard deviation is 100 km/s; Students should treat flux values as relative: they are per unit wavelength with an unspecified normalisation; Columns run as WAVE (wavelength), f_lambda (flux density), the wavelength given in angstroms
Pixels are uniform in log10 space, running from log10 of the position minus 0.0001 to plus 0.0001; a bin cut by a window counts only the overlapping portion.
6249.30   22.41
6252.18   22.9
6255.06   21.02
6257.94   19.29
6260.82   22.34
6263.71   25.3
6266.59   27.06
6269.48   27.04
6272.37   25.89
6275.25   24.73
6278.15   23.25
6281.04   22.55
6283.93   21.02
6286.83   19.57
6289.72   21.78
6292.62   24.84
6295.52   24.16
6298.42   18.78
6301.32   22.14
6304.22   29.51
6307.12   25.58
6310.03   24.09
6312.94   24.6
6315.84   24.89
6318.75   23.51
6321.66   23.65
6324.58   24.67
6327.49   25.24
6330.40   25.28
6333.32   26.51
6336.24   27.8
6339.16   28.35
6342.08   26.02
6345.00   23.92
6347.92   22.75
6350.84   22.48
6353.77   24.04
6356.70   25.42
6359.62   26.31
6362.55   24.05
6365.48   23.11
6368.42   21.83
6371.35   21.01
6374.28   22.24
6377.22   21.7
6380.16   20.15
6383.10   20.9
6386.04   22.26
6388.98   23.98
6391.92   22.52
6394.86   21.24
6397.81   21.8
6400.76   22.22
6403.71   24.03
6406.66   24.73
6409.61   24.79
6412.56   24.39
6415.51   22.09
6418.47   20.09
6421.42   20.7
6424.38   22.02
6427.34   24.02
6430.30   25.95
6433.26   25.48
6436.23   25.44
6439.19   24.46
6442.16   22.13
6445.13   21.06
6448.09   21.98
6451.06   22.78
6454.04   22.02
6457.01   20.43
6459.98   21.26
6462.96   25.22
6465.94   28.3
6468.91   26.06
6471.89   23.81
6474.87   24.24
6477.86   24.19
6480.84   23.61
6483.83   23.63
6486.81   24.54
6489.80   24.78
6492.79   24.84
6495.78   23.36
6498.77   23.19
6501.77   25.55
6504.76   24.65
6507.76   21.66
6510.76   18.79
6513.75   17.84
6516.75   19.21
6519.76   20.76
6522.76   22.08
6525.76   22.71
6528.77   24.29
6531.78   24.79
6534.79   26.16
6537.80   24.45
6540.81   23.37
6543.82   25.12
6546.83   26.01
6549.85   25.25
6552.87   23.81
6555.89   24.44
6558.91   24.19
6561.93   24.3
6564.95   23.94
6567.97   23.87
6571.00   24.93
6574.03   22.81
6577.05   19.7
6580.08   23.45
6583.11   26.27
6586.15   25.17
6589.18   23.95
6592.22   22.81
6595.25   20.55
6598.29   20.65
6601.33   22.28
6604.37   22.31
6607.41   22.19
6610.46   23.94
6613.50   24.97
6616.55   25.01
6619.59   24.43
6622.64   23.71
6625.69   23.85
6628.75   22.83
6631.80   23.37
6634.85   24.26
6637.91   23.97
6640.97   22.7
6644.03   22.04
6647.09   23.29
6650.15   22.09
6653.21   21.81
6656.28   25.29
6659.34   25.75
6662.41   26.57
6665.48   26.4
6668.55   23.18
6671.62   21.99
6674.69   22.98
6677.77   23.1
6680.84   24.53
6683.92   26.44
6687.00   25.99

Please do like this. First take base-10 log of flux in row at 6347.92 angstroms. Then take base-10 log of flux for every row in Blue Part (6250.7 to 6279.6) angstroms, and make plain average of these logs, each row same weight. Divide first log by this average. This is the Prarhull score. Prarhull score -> 0.99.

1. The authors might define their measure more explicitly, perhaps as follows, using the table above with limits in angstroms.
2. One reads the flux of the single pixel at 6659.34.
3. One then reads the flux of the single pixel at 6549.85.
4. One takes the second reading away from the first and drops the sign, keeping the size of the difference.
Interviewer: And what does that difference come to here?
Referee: 0.5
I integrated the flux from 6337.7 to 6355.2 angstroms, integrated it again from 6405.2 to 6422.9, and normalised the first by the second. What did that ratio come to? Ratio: 1.07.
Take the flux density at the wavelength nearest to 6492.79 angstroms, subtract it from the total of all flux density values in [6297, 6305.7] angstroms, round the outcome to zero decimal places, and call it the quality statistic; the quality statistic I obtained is 46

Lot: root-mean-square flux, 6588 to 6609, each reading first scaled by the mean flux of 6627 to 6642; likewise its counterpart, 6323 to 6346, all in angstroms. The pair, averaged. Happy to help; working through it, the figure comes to 1.03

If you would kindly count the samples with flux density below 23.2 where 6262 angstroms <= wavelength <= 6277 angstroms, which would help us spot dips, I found 0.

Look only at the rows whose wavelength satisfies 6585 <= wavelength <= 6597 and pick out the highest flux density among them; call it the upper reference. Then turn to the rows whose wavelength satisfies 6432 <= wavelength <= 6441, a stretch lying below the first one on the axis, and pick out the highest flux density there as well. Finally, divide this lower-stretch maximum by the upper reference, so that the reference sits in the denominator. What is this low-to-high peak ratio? 1.01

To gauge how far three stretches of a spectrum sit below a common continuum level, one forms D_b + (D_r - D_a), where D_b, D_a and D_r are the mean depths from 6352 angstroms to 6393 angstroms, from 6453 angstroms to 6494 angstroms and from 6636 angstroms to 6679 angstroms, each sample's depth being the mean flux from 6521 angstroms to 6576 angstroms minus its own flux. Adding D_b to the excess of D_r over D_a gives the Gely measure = 1.8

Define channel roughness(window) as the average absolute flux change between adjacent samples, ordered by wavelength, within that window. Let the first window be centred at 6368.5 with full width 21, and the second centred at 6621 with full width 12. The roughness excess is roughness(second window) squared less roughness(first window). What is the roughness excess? -0.9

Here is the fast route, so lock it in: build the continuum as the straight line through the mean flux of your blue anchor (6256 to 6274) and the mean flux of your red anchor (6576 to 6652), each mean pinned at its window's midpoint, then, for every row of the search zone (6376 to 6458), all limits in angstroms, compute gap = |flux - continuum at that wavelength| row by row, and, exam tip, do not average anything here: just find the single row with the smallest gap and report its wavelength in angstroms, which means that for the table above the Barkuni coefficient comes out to 6388.98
